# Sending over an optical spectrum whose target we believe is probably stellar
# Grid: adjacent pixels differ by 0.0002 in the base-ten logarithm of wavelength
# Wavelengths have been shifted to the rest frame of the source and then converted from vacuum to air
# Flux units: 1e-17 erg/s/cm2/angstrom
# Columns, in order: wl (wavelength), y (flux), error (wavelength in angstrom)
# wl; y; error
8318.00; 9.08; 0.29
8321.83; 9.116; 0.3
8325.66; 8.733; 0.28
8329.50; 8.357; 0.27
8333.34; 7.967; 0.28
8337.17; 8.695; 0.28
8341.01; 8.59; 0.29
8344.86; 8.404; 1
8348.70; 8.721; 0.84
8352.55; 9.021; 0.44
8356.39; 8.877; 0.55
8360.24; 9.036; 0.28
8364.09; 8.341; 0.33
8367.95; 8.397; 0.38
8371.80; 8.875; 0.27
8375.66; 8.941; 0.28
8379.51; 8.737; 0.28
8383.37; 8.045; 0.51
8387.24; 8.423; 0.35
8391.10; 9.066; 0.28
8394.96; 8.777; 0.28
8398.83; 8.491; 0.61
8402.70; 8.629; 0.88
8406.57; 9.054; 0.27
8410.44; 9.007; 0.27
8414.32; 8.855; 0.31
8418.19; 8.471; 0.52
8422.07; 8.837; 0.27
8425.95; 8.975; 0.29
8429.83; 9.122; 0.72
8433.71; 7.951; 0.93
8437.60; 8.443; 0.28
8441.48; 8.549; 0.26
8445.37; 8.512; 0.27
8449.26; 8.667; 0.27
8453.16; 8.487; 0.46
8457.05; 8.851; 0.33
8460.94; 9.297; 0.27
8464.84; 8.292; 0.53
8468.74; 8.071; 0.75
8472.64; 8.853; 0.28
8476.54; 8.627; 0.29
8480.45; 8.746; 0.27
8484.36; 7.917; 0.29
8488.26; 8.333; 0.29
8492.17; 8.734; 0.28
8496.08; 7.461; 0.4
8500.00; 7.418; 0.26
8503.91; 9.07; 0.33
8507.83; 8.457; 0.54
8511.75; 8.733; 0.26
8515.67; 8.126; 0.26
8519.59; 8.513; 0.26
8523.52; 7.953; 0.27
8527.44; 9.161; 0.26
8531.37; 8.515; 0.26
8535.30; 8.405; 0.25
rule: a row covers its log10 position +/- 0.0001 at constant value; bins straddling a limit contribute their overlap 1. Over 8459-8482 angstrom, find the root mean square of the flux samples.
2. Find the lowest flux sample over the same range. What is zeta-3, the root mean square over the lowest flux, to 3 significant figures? 1.07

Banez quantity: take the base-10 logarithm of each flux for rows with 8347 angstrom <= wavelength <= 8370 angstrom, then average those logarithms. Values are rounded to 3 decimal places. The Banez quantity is 0.941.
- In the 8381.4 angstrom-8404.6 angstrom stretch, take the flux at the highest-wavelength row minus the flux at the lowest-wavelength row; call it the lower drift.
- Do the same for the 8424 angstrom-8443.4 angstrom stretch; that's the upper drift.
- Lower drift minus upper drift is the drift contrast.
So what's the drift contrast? 1.01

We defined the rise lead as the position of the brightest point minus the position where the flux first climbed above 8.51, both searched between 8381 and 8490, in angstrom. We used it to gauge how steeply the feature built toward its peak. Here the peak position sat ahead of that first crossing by 69.8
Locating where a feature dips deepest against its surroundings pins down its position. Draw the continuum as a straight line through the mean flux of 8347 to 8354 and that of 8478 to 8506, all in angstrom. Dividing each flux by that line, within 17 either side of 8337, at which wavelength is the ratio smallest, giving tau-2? 8333.34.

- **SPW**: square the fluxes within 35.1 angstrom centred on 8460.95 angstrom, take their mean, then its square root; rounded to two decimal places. 8.64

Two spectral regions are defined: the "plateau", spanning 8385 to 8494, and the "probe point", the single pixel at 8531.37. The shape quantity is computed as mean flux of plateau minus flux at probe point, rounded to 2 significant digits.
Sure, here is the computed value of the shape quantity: 0.13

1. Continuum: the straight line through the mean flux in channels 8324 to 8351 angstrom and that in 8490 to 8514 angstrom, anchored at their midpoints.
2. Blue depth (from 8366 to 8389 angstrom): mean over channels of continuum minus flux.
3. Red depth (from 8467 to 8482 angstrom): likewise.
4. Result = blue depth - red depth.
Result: 0.1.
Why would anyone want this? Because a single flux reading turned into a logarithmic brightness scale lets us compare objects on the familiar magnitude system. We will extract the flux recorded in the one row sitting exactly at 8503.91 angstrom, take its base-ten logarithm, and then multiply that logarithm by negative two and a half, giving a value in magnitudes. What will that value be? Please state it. -2.39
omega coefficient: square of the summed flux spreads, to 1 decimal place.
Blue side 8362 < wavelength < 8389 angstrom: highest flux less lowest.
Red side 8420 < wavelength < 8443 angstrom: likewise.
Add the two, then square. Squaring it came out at 4.3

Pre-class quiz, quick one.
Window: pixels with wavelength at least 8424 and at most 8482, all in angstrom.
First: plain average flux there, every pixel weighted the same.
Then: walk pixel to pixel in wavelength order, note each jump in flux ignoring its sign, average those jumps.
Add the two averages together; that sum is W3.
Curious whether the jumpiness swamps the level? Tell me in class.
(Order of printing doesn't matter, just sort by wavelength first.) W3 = 9.02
